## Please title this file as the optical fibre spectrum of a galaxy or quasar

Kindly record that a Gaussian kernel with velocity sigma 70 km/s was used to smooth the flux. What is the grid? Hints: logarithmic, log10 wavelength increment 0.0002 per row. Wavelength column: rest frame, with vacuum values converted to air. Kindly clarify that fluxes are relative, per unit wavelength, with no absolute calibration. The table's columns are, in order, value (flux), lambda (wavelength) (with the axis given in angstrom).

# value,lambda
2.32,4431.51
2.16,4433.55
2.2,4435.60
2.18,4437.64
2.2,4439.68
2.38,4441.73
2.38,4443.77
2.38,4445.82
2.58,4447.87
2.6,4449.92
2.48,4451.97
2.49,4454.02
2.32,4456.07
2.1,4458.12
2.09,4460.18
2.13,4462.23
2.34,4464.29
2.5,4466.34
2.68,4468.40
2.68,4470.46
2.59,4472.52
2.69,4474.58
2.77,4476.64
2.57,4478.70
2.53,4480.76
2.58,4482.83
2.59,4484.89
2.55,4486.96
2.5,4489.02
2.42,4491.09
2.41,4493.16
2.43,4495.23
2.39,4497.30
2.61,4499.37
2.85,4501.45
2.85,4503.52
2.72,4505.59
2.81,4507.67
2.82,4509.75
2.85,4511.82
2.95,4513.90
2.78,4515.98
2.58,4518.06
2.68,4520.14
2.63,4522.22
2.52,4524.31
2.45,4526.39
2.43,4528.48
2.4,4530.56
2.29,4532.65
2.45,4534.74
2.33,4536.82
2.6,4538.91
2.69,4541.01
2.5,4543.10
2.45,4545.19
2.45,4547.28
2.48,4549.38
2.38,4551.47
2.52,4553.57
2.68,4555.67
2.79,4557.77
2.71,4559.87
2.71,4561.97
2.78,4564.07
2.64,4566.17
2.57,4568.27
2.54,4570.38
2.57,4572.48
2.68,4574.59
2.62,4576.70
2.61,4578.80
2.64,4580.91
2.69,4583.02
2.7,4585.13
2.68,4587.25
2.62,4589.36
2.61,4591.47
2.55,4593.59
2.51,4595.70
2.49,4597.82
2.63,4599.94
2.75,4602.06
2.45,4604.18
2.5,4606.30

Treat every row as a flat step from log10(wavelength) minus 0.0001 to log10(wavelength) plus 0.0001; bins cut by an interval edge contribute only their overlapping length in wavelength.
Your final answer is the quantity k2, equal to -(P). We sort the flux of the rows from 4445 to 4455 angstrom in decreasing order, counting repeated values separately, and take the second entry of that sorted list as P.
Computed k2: -2.58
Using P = 2.58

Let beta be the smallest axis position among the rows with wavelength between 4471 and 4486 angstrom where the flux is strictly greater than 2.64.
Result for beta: 4474.58 angstrom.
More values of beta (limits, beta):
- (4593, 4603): 4602.06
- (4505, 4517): 4505.59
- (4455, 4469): 4468.40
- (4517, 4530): 4520.14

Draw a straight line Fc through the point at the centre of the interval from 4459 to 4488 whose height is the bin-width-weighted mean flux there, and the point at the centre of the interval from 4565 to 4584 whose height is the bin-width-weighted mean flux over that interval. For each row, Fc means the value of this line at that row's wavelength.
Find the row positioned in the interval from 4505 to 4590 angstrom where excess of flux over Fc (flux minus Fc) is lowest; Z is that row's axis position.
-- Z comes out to 4532.65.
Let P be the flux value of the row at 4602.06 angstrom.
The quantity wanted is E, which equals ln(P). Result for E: 1.01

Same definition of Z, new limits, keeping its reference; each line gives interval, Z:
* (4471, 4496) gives 4493.16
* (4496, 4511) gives 4497.30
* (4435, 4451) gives 4437.64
